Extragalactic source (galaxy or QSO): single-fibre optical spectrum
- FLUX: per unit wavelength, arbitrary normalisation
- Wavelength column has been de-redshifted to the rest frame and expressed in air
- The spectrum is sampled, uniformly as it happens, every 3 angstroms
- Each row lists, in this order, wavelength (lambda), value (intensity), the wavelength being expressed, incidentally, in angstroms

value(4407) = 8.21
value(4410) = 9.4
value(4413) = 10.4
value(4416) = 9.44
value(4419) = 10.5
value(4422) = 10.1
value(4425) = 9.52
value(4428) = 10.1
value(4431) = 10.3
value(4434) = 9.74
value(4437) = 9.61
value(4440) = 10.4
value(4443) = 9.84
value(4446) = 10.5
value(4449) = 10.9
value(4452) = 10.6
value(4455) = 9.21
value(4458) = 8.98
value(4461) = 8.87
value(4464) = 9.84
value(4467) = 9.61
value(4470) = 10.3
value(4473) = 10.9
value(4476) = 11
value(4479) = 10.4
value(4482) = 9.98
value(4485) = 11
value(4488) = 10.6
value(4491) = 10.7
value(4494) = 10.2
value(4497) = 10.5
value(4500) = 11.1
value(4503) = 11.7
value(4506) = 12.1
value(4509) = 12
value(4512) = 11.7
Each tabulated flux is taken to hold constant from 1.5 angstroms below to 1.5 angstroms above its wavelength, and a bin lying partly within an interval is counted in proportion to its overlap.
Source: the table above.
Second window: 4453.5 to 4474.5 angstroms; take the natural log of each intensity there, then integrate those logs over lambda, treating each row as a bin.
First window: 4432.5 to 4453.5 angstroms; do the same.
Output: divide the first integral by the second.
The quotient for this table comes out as 1.03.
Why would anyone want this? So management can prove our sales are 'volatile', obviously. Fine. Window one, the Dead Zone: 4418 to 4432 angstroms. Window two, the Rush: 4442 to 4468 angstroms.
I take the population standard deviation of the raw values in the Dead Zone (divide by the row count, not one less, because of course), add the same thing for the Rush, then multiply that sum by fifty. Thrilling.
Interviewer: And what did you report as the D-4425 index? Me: 50.8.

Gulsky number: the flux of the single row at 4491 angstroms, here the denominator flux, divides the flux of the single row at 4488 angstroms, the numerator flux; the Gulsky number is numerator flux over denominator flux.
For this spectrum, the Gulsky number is 0.99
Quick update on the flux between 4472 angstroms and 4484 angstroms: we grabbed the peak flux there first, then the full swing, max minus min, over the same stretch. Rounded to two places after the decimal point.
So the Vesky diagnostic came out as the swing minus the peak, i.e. -9.98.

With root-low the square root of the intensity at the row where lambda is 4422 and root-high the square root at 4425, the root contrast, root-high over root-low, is 0.97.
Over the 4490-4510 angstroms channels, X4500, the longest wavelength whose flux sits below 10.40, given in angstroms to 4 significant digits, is 4494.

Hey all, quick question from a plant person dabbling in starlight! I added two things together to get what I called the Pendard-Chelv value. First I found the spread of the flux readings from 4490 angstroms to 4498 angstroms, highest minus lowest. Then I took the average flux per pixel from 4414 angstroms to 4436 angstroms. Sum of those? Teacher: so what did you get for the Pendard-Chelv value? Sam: 10.5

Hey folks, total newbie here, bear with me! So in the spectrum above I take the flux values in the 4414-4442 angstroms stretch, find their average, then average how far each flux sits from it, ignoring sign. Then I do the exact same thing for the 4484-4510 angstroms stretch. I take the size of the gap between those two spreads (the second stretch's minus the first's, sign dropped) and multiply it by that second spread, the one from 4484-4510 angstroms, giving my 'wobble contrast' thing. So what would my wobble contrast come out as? 0.12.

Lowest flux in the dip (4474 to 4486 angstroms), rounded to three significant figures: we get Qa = 9.98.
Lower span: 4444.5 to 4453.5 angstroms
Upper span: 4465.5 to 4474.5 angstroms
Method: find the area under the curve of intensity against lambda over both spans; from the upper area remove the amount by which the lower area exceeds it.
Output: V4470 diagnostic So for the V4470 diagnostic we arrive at 88.9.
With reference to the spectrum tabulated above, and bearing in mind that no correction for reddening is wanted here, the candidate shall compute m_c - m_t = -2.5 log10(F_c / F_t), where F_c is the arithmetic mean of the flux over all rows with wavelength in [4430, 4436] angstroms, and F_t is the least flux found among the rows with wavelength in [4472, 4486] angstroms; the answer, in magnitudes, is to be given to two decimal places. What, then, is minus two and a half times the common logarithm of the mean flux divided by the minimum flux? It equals 0.00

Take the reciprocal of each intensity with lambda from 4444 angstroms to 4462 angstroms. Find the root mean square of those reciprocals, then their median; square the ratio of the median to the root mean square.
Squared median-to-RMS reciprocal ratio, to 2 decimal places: 0.98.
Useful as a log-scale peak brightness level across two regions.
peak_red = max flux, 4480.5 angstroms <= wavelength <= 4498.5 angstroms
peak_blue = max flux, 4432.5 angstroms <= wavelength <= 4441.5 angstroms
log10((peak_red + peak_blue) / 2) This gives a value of 1.03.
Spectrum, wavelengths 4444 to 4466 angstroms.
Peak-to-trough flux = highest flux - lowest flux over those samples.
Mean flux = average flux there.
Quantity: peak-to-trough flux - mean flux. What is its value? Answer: -7.81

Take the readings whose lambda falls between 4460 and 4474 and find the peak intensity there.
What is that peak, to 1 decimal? 10.9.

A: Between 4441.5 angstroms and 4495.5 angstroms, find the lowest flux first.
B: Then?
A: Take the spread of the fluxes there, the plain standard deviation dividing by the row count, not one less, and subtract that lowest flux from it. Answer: -8.21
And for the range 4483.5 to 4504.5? -9.75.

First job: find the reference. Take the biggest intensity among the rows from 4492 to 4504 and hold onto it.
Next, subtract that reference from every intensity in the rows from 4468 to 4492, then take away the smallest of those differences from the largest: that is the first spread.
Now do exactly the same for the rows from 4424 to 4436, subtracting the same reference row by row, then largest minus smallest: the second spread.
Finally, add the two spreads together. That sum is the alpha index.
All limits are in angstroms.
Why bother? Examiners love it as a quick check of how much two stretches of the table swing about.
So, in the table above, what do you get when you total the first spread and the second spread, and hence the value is 1.80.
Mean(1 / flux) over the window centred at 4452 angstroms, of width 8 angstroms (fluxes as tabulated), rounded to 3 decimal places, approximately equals 0.098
